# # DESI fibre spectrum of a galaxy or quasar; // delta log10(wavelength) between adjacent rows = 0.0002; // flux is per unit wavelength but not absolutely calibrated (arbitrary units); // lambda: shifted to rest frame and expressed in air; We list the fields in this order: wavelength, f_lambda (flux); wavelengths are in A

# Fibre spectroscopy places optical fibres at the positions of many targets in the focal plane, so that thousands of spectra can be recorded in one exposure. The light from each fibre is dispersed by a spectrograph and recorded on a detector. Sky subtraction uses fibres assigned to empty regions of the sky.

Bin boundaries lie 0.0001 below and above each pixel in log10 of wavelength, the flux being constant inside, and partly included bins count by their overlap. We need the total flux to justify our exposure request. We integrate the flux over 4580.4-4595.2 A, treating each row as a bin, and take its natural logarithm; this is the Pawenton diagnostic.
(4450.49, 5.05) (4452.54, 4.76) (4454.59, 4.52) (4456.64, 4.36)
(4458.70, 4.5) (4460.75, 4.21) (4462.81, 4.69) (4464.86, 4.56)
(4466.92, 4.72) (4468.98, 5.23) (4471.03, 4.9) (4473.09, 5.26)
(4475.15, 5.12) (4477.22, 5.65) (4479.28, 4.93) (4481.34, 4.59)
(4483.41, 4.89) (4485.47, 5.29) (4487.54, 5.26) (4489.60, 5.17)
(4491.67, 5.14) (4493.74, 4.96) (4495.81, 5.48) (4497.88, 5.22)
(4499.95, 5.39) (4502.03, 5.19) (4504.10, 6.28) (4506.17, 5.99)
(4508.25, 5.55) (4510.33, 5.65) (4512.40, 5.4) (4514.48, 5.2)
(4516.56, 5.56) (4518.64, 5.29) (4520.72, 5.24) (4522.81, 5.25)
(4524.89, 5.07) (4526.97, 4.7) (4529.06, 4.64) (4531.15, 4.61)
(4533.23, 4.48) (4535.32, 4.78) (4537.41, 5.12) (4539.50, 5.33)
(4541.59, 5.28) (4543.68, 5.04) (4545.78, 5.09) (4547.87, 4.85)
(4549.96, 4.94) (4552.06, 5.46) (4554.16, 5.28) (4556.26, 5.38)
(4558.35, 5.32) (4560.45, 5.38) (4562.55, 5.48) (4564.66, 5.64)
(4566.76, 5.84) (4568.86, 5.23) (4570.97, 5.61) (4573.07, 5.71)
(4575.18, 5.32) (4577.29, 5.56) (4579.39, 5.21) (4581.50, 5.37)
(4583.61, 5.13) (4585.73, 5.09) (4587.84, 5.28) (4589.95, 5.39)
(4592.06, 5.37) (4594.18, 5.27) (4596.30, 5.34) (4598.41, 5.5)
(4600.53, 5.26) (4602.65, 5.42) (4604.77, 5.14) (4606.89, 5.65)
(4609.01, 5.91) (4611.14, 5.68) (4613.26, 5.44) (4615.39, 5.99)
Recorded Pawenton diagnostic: 4.36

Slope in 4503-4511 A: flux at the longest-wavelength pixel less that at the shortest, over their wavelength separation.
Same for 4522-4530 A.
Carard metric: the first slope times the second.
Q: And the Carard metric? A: 0.010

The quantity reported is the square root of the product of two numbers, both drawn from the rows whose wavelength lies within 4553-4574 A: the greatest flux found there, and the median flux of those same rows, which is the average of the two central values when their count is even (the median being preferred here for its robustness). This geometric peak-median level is 5.63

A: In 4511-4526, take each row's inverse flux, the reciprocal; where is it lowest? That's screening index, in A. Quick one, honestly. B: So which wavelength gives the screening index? 4516.56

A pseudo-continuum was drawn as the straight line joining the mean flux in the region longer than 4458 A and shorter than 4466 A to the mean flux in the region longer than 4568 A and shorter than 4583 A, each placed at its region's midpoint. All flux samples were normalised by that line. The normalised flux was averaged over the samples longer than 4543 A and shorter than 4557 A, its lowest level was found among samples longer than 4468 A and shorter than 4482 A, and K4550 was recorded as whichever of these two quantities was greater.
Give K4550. 0.987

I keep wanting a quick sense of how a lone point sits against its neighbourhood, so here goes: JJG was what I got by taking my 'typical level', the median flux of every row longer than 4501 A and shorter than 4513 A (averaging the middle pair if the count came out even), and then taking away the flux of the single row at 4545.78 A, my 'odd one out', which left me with 0.51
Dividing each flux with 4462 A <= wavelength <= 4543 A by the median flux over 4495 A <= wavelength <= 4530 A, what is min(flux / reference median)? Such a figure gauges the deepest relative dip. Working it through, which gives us 0.85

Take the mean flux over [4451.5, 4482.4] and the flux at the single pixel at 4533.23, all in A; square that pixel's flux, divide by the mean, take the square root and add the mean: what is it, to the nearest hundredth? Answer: 6.84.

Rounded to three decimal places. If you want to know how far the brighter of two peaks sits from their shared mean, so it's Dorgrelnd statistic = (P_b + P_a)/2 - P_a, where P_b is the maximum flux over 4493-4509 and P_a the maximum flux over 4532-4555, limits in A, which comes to 0.410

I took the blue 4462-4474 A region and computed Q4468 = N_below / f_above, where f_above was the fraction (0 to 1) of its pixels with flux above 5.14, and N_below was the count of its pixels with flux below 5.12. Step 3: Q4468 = 12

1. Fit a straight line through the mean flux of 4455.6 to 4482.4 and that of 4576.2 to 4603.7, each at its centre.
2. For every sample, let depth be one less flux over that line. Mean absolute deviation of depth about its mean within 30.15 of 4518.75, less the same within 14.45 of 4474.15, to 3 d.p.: 0.003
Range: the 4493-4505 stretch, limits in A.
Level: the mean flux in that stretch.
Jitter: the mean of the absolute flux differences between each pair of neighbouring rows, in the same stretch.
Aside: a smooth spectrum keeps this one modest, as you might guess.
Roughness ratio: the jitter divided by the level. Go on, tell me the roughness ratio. 0.083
